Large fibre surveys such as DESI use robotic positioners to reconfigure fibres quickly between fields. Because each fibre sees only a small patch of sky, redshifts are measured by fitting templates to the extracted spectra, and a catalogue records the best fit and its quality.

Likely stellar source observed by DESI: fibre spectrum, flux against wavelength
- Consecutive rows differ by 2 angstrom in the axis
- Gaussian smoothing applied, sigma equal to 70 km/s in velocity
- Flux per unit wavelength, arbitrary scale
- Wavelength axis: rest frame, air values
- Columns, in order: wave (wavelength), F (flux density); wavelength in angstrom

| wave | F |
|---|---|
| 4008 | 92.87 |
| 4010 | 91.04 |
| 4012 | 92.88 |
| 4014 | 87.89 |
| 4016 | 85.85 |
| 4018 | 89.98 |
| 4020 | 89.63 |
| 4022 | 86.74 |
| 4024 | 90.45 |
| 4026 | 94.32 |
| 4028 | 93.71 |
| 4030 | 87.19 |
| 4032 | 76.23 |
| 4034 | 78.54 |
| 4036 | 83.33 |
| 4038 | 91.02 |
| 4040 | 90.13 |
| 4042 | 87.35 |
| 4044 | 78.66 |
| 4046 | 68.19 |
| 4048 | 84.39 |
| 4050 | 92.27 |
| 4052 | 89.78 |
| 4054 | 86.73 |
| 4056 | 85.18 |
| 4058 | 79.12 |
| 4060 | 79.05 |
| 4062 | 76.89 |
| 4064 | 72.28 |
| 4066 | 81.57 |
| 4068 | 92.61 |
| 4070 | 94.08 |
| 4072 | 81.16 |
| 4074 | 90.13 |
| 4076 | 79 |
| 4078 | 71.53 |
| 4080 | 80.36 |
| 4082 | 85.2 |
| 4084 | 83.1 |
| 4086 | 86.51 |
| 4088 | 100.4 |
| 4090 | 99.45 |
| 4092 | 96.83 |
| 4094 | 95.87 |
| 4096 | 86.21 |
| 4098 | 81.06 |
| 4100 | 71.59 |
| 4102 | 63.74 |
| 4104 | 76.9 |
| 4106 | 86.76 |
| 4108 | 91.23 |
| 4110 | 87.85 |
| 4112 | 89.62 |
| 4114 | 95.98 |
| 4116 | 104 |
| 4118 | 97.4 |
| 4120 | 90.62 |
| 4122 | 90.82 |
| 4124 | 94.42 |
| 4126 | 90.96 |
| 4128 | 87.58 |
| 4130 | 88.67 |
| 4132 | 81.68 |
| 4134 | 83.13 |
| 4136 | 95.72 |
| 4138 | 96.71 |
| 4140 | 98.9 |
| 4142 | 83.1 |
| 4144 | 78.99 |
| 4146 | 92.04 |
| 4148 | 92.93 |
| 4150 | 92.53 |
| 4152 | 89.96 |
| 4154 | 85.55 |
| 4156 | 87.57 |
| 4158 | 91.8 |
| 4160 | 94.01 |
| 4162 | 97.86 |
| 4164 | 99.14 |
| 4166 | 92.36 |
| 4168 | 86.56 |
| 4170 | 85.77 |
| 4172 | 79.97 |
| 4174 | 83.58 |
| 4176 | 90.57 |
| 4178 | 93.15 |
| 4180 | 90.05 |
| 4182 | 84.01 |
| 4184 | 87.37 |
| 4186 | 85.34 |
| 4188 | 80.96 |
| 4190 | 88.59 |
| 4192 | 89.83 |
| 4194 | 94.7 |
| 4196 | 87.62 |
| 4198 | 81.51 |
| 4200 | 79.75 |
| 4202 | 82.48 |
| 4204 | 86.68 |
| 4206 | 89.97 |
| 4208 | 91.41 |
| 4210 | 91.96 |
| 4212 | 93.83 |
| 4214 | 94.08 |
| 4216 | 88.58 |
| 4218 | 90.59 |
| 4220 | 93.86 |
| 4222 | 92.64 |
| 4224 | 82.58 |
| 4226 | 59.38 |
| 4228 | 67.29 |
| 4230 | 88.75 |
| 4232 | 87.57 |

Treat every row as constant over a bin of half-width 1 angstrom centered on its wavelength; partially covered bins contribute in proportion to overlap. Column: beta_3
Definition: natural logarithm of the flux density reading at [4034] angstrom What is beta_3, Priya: 4.36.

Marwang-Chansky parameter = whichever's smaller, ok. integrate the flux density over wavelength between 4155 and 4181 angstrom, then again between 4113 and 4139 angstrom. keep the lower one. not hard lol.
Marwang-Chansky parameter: 2345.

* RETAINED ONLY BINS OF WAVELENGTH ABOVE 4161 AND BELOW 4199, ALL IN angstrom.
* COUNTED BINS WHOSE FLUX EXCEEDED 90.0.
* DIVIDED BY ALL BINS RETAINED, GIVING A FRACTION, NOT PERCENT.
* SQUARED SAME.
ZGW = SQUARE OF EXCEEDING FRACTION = 0.14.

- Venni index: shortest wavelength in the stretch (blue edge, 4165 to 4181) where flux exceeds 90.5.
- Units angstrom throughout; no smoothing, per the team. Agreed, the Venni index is 4166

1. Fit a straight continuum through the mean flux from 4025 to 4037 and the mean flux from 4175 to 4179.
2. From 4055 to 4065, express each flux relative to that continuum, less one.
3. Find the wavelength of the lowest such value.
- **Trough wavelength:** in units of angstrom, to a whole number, 4064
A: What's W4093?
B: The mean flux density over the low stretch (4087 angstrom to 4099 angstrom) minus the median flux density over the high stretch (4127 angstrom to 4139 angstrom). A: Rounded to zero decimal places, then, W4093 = 5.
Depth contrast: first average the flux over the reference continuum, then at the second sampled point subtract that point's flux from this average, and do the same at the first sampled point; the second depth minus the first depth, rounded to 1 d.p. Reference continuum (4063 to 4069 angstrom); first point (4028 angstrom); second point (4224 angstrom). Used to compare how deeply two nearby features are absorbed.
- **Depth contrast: 11.1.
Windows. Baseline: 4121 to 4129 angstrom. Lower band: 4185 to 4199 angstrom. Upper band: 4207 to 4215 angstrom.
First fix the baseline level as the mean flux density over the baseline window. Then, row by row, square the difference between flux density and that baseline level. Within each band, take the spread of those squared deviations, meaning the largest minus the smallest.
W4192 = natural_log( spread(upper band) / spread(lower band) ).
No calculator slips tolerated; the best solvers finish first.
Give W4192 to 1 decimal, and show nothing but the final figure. -2.3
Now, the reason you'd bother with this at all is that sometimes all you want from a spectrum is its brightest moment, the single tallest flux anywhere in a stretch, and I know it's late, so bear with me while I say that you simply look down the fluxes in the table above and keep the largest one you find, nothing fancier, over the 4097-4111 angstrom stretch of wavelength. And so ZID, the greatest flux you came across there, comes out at 91.23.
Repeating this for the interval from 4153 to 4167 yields 99.14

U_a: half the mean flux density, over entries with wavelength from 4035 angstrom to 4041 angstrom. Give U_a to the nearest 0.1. 44.1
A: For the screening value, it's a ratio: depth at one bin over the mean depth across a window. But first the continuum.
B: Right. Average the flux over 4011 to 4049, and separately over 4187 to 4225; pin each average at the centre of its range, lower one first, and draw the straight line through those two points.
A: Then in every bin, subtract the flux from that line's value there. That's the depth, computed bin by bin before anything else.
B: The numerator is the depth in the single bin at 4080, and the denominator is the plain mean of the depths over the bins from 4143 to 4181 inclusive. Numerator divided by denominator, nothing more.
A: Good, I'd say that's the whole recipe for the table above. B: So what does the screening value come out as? -3.6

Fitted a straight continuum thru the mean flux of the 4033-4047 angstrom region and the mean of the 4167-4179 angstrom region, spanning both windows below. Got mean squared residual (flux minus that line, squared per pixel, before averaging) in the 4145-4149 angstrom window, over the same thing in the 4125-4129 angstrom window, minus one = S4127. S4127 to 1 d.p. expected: 1.3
